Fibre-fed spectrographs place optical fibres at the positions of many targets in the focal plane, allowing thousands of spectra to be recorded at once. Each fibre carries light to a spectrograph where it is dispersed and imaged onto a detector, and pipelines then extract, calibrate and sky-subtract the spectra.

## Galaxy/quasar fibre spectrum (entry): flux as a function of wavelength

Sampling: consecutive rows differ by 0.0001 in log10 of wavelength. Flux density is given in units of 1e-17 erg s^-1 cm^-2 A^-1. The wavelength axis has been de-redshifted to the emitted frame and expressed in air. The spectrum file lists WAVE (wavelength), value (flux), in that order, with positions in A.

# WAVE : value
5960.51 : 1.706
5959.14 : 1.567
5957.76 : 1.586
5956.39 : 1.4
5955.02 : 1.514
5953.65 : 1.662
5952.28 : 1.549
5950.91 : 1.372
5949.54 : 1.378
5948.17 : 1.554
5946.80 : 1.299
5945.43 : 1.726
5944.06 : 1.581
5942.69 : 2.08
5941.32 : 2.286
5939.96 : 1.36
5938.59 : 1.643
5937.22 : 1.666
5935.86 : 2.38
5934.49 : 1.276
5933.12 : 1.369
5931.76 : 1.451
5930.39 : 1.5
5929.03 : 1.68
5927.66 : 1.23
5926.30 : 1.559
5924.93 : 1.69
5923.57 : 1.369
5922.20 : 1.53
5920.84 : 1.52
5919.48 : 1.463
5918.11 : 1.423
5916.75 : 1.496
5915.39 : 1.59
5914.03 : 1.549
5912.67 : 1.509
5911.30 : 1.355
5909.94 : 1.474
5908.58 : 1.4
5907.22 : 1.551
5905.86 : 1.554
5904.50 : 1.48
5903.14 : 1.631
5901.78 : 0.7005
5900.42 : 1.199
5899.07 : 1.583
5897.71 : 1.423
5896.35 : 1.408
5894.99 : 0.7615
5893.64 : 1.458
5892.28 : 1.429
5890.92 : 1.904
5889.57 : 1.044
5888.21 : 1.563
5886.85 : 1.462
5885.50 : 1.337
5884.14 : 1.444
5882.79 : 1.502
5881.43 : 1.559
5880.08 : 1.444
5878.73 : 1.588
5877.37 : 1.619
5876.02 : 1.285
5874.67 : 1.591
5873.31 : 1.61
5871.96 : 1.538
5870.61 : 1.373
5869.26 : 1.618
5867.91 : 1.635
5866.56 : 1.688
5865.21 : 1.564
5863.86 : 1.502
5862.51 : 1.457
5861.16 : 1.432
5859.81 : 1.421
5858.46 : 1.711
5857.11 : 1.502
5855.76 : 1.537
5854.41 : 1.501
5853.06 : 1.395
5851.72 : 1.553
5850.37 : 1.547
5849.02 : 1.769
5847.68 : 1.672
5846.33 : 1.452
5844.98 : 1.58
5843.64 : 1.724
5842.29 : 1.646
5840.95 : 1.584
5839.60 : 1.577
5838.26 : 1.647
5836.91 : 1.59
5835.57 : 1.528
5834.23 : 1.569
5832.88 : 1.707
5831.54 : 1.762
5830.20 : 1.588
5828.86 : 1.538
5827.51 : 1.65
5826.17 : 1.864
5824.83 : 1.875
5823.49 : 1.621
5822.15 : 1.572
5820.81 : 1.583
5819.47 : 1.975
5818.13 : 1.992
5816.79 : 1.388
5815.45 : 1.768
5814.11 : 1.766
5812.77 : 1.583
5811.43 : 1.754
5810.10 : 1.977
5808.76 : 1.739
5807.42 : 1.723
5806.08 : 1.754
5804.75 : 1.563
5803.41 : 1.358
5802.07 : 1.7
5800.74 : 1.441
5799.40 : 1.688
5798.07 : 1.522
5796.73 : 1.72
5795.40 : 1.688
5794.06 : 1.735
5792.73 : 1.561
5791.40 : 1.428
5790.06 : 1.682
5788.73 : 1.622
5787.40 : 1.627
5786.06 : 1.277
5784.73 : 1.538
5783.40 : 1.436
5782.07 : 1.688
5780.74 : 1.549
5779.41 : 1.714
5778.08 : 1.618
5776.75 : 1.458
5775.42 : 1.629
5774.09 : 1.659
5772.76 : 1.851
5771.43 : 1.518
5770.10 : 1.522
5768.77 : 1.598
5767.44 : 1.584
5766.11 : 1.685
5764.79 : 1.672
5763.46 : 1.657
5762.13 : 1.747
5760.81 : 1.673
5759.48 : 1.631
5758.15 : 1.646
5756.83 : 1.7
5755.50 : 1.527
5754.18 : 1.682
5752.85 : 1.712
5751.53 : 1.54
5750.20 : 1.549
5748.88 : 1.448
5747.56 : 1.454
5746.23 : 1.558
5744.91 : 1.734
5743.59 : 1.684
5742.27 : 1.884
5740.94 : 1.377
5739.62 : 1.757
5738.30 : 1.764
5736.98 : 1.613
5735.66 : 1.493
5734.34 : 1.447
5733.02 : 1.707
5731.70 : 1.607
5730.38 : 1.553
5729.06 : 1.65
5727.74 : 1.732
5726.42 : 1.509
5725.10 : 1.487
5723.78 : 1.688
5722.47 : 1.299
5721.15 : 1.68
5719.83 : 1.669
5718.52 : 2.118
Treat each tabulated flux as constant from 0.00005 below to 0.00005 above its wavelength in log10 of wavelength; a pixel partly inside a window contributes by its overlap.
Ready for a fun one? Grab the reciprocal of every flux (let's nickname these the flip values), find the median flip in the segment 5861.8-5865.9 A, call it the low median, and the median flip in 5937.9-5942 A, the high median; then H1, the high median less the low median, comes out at -0.06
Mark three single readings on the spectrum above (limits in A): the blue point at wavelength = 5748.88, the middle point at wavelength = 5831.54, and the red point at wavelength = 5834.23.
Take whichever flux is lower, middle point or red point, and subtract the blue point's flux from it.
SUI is 0.12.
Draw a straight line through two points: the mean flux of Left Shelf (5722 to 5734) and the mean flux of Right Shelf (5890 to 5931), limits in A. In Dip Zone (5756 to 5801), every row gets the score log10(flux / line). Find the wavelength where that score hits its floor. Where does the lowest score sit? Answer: 5786.06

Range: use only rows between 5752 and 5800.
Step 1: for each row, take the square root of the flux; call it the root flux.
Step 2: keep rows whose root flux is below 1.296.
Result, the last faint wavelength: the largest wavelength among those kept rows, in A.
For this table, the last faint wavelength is 5798.07 A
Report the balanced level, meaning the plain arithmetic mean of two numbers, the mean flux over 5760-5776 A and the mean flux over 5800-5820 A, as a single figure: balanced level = 1.67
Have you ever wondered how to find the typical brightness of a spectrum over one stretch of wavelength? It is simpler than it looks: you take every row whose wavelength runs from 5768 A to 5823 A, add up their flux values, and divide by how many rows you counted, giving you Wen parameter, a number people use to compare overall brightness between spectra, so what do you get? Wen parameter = 1.63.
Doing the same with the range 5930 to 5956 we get 1.61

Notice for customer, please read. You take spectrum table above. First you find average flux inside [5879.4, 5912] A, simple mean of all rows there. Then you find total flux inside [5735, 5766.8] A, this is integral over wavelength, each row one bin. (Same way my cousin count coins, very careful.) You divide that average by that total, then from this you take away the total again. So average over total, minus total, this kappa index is -51.9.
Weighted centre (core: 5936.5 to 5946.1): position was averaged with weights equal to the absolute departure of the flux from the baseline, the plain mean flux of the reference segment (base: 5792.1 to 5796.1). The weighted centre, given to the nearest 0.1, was 5941.7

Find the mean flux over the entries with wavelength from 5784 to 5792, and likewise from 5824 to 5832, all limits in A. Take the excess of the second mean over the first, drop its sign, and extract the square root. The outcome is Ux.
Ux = 0.43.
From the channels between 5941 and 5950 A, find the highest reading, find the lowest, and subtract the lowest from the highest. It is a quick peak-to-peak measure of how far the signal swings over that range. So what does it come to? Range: 1.0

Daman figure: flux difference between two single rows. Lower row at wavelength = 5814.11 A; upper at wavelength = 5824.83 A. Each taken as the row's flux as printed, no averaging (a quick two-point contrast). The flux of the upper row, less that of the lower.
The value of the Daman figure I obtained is 0.11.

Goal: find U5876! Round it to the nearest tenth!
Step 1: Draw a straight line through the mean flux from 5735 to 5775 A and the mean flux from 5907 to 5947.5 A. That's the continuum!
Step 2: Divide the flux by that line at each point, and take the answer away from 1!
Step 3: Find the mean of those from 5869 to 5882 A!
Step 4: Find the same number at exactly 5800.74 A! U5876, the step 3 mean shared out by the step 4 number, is 0.4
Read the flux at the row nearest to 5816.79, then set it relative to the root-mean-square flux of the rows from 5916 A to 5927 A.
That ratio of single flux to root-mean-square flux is 0.92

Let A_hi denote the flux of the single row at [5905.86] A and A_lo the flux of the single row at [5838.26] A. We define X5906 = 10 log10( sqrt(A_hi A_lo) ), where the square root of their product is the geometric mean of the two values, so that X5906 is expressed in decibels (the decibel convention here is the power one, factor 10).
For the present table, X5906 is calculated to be 2.0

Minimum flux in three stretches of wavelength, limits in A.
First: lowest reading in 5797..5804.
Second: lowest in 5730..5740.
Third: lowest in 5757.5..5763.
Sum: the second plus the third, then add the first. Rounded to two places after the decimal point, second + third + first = 4.44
